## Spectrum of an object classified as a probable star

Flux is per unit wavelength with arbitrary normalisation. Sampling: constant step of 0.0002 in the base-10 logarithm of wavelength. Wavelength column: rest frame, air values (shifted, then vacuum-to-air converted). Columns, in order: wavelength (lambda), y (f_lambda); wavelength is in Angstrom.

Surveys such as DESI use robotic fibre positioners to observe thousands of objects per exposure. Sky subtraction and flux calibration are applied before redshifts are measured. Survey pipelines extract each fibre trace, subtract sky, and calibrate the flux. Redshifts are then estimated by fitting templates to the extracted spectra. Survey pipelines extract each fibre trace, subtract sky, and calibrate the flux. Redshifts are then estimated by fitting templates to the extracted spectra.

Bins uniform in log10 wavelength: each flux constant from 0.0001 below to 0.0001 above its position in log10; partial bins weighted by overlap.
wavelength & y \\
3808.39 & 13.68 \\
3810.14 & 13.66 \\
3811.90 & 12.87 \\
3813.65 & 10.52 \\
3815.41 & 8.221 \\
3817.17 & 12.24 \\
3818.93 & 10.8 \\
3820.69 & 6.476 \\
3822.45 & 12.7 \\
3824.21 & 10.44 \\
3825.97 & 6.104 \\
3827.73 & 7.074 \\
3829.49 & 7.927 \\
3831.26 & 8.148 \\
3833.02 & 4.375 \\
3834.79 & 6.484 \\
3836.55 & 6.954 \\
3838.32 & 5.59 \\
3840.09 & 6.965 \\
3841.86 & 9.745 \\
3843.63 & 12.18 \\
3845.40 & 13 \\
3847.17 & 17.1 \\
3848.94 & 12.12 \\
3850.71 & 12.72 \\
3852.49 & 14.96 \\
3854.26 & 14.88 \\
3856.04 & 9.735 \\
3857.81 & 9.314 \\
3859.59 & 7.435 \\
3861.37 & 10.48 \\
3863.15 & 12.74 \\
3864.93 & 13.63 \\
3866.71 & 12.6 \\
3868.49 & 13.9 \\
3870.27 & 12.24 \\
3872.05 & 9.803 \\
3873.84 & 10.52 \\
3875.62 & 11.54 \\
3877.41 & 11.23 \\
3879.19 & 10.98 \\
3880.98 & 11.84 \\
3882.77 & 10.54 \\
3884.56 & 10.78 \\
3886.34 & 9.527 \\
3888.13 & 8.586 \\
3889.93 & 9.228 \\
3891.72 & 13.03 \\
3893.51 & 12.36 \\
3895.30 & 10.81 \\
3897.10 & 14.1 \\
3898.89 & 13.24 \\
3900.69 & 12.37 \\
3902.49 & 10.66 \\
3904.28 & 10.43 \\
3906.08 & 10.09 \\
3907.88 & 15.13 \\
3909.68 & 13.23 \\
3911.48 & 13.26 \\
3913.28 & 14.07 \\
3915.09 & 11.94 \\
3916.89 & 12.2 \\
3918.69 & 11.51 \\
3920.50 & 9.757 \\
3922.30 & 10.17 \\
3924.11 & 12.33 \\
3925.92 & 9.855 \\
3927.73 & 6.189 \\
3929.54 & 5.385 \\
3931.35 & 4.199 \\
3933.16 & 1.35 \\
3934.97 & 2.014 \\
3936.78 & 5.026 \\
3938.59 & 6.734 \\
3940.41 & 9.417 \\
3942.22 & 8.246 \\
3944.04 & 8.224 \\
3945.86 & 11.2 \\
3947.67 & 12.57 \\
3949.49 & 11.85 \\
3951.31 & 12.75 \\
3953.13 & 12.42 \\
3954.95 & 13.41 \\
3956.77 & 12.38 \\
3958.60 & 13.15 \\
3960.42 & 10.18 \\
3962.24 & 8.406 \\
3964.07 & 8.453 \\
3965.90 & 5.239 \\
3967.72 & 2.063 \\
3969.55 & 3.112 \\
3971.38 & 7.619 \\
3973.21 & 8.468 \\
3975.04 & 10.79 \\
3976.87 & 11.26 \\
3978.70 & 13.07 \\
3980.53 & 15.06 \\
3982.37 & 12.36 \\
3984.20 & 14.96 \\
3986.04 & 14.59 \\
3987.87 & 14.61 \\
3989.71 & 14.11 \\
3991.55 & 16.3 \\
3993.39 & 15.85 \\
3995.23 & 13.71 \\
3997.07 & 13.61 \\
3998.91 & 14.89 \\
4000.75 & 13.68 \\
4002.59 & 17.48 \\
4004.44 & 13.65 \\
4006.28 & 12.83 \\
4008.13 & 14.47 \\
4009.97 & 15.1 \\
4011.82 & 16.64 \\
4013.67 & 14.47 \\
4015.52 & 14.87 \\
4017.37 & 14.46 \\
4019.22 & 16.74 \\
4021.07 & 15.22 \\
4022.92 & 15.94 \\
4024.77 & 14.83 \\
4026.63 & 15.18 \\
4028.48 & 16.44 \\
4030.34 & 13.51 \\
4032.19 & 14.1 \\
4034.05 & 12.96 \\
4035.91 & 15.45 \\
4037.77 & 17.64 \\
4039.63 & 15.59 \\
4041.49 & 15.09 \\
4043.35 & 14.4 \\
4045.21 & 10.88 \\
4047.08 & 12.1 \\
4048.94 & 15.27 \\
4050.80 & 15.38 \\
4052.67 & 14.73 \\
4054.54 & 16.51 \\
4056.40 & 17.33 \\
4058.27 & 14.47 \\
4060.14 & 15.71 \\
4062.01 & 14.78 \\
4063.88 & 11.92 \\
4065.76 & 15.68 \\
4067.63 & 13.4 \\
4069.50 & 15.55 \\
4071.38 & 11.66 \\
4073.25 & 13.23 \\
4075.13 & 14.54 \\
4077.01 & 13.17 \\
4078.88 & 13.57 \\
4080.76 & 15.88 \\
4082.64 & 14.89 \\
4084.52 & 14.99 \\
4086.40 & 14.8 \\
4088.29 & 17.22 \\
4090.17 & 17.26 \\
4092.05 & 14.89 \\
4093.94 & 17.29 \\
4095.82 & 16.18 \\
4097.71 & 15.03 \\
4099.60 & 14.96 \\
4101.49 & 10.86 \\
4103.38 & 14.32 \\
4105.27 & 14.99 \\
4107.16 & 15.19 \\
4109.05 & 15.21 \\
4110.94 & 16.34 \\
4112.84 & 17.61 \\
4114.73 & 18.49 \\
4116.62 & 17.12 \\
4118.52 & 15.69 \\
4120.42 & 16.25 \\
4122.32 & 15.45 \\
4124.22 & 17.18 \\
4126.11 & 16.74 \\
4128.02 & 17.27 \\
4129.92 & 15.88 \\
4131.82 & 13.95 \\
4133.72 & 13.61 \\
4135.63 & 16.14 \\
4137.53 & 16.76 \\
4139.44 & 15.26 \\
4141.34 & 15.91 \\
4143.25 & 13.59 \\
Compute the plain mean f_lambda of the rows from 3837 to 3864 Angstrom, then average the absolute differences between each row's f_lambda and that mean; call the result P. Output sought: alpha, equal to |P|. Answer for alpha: 2.6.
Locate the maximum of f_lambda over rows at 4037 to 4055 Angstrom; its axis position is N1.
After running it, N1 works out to 4037.77 Angstrom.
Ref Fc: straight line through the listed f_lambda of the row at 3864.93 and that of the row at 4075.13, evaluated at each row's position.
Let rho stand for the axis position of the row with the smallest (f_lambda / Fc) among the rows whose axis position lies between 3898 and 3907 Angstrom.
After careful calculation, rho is 3906.08 Angstrom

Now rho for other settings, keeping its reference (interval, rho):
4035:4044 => 4043.35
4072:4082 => 4077.01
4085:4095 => 4086.40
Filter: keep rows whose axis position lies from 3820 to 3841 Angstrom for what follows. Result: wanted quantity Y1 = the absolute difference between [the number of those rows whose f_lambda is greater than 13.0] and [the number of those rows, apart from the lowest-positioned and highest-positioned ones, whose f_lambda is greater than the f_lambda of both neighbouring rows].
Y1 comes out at 3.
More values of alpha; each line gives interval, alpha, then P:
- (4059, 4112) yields 1.2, 1.2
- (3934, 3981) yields 3.0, 3.0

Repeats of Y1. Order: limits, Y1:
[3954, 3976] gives 0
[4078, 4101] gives 8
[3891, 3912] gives 4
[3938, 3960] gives 2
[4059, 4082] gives 7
